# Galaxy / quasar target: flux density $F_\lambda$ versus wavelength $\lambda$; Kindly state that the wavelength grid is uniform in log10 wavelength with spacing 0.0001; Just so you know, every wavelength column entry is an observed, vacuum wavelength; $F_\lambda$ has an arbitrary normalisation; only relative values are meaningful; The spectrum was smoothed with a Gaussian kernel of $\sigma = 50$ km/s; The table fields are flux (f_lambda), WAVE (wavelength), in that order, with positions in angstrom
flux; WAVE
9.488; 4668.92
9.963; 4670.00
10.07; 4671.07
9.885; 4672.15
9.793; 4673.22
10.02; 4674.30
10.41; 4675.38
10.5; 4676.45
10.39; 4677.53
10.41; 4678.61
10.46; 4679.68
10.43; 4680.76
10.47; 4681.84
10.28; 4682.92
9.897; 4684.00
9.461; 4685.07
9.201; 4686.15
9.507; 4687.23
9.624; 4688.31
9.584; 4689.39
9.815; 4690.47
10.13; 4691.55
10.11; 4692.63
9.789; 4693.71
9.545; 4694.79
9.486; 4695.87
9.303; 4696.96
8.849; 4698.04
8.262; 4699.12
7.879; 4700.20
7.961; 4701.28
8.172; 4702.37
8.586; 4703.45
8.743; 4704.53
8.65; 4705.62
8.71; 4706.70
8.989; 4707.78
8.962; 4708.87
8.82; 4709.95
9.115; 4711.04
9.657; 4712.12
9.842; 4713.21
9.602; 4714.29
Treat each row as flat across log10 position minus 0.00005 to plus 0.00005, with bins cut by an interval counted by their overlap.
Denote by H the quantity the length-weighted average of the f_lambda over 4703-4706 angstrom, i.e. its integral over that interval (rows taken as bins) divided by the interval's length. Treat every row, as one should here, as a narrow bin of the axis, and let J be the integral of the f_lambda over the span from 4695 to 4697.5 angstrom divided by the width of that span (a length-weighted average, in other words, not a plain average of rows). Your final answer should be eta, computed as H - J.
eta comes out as -0.7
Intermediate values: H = 8.7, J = 9.39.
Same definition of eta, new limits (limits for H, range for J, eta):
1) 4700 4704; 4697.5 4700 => -0.3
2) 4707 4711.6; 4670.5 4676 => -1.1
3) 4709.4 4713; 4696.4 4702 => 0.8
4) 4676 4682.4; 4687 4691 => 0.8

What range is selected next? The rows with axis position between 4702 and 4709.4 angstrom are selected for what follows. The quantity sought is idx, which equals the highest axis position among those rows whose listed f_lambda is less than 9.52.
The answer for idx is 4708.87 angstrom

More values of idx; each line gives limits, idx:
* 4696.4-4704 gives 4703.45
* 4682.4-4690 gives 4687.23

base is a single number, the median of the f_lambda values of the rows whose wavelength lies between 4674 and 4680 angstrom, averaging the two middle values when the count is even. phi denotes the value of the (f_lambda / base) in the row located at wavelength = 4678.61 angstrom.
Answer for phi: 1.00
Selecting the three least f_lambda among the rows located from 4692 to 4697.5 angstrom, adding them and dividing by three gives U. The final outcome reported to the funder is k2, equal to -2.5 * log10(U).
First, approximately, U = 9.4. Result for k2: -2.44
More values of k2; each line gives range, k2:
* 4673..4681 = -2.51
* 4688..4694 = -2.46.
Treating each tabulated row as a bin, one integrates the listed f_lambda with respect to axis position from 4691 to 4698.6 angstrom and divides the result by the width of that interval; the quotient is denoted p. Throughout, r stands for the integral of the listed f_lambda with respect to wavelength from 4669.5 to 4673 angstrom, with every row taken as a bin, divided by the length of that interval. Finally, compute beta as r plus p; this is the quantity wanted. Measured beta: 19.6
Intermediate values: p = 9.6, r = 10.0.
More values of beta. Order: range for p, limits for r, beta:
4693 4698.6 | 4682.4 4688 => 19.1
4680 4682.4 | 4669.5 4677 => 20.5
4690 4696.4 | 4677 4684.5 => 20.1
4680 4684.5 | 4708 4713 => 19.4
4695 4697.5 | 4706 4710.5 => 18.3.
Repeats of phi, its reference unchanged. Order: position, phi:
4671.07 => 0.97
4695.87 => 0.91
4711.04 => 0.88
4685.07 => 0.91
